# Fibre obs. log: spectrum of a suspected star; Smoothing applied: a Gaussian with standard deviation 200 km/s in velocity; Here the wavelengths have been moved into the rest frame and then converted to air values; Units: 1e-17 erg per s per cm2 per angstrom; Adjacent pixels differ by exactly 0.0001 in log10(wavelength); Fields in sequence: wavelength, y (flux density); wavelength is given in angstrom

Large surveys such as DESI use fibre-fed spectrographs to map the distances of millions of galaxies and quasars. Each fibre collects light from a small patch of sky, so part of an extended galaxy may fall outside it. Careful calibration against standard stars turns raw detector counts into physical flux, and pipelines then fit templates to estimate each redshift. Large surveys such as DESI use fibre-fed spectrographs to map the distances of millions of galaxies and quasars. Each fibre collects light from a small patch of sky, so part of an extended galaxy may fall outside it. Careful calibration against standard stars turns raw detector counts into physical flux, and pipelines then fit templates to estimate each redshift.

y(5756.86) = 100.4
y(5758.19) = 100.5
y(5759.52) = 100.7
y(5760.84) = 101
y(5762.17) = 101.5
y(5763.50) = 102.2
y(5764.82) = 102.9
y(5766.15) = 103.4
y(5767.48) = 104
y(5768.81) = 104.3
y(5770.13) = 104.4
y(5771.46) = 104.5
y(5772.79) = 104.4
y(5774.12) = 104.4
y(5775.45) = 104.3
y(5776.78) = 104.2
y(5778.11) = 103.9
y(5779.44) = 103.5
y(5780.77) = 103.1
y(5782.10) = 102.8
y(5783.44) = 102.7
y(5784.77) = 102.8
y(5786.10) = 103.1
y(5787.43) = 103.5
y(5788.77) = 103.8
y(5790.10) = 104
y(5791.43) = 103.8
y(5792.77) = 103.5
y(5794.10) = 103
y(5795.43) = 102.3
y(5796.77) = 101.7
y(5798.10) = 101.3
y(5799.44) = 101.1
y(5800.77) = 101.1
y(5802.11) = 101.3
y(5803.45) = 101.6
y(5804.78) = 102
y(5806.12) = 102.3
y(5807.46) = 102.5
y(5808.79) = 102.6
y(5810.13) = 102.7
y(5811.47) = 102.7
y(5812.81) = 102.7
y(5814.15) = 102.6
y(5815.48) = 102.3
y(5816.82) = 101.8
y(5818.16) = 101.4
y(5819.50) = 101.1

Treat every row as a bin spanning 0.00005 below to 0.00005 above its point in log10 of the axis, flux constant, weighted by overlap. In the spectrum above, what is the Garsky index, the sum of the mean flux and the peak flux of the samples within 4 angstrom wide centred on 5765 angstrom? 206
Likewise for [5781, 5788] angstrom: 206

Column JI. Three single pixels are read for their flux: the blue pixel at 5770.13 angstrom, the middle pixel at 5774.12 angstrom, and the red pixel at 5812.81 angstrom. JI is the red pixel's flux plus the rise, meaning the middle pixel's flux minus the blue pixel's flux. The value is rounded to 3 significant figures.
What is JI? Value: 103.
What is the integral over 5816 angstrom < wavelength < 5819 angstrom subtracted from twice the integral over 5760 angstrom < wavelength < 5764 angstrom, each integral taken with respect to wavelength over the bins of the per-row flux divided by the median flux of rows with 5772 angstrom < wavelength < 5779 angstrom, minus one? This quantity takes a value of -0.14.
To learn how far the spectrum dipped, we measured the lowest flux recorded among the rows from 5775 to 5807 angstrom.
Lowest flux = 101.1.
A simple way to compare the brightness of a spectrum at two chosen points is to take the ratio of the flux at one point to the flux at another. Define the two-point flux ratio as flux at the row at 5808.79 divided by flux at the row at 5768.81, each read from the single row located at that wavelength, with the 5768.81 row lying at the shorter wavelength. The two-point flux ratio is 0.98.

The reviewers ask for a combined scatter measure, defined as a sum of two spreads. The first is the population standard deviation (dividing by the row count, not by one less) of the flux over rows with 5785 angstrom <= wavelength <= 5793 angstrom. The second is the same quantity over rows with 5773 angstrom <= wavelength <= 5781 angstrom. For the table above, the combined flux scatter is 0.8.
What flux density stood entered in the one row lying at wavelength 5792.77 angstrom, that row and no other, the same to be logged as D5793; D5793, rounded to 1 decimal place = 103.5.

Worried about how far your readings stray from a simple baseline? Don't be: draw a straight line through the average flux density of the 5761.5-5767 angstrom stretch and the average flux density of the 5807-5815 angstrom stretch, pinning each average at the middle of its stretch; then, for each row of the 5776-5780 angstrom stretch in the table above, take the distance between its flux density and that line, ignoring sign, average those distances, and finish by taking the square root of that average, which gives 1.2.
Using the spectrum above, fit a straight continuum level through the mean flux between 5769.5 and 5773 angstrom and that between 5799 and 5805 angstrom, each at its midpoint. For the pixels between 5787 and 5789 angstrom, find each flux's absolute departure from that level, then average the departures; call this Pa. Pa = 0.85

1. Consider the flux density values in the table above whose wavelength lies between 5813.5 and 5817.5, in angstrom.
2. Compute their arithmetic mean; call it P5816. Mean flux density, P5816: 102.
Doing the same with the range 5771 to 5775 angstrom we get 104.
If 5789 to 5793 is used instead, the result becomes 104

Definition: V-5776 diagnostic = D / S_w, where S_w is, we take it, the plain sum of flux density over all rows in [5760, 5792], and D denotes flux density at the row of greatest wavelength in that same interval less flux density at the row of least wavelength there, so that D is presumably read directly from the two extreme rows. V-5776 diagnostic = 0.0011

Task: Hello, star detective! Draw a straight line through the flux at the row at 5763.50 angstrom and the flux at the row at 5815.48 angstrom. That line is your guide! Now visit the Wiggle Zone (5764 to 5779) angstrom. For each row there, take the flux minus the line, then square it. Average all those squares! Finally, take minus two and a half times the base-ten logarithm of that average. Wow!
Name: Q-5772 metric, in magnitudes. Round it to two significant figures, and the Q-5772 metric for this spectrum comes -1.4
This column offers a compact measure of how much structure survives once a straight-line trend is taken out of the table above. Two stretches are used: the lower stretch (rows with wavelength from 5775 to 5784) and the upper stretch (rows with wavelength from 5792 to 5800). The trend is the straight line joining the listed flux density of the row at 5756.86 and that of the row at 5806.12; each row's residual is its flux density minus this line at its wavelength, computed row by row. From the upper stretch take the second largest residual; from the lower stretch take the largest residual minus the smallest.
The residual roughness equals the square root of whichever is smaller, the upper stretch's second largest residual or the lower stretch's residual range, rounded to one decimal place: 1.1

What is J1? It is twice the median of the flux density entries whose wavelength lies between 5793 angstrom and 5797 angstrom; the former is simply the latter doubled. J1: 205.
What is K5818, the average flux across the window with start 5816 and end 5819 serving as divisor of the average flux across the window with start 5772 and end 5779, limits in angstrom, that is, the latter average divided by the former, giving 1.026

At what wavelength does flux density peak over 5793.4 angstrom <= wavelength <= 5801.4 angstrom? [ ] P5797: 5794.10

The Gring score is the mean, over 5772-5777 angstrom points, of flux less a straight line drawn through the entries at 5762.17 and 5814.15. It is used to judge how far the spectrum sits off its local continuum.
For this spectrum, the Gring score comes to 2.6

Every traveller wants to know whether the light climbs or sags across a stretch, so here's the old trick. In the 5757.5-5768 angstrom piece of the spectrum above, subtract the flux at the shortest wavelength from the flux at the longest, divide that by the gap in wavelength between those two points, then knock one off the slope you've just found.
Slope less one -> -0.62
